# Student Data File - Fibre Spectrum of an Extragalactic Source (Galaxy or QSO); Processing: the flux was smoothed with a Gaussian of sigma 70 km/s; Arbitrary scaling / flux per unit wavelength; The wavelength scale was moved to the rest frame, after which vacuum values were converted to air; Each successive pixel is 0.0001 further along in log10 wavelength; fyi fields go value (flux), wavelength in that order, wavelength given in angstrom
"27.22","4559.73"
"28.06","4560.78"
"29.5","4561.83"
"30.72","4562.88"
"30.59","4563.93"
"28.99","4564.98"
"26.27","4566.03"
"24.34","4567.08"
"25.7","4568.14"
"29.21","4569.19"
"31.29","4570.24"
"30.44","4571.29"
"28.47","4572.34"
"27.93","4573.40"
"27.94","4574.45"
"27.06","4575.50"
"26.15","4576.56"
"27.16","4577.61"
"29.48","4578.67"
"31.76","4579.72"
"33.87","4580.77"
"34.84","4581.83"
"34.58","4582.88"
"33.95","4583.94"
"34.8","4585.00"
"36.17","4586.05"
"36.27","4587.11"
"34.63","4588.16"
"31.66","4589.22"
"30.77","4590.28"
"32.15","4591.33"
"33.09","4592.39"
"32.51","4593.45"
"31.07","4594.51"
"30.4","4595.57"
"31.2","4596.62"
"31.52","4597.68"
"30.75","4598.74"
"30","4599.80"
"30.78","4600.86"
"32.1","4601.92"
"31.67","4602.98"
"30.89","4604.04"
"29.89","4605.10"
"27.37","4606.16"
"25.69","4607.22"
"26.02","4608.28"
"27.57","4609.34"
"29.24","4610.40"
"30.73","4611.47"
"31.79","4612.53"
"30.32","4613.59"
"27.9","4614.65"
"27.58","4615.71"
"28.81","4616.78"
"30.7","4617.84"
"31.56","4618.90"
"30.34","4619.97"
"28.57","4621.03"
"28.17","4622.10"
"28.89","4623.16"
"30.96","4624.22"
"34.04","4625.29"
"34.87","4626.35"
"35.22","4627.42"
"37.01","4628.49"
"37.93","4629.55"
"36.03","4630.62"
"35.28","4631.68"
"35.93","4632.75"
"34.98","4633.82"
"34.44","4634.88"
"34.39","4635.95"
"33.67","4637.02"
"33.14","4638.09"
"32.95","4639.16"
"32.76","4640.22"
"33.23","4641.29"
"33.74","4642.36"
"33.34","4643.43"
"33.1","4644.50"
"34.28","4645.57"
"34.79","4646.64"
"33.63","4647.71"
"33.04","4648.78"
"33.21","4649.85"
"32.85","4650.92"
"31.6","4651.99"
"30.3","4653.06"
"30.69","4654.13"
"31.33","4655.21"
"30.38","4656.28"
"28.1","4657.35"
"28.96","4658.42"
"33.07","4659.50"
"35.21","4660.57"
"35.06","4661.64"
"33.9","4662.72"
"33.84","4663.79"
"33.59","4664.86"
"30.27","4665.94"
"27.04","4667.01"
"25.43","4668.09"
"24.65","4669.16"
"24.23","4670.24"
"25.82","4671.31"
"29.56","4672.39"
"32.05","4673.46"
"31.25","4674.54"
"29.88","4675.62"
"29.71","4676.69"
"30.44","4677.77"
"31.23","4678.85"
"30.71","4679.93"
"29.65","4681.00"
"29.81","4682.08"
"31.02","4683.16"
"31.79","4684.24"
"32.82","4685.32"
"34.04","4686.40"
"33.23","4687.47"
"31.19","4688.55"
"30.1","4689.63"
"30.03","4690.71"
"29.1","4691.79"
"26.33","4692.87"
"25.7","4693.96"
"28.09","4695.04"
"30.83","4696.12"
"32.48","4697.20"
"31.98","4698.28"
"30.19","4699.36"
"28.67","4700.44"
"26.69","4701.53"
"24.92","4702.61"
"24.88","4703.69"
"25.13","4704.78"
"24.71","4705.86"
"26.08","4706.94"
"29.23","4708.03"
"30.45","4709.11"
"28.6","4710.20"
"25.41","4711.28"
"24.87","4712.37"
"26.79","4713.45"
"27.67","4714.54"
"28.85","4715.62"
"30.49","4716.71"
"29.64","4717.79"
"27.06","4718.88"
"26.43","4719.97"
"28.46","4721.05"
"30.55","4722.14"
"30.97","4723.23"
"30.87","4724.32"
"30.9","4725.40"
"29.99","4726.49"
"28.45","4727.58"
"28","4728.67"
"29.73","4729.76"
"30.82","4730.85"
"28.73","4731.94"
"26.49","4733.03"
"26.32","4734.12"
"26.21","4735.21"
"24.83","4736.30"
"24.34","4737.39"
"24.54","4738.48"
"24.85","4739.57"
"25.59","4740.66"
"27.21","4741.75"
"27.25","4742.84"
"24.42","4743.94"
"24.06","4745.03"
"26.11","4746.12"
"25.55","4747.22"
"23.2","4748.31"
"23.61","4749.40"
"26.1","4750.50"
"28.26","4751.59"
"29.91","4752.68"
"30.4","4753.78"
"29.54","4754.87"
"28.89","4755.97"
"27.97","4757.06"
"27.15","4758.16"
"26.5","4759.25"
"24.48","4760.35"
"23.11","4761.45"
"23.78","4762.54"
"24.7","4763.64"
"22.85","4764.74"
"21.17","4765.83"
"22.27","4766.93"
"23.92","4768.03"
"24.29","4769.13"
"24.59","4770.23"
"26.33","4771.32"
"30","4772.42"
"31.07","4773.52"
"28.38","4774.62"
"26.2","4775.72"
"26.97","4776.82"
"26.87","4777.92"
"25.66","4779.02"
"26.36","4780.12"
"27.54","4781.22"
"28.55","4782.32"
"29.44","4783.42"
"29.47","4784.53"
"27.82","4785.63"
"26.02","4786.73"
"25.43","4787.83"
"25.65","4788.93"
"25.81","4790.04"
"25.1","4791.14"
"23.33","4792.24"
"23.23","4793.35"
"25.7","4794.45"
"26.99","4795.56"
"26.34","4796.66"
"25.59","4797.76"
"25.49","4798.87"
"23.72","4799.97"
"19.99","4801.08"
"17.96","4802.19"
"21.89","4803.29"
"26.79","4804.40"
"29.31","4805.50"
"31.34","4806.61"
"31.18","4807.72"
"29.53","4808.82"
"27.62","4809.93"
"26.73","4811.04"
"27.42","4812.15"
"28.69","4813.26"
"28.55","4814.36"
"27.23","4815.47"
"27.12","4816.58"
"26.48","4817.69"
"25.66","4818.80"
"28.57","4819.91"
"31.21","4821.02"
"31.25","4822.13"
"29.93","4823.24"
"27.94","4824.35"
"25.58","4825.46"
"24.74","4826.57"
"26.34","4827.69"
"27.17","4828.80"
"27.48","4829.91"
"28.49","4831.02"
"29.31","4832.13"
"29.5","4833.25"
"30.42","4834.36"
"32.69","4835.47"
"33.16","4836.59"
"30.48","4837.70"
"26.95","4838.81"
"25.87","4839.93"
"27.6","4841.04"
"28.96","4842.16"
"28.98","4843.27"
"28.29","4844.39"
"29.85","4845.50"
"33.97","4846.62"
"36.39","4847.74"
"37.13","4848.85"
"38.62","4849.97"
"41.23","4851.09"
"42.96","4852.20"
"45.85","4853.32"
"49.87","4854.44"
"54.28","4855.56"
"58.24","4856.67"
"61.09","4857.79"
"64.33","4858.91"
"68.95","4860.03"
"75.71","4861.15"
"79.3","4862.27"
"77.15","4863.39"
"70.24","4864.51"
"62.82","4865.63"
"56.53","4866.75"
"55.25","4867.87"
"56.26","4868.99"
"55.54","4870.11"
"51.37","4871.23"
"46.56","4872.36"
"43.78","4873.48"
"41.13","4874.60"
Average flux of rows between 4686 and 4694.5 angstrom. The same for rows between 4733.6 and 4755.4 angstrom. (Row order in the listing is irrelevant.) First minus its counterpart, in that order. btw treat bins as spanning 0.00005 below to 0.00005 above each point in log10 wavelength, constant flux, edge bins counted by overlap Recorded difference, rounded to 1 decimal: 3.8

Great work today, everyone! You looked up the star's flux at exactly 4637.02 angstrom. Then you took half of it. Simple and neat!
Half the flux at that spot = 16.8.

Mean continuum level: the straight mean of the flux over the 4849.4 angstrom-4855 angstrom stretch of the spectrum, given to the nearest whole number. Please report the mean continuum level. 44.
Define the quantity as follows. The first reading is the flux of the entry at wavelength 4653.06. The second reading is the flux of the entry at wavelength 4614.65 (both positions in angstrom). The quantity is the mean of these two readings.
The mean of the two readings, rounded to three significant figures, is 29.1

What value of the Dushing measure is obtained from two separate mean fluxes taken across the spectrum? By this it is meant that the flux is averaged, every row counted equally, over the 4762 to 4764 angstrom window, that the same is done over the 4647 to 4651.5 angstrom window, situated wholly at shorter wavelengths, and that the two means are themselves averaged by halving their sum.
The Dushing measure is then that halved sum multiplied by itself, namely 824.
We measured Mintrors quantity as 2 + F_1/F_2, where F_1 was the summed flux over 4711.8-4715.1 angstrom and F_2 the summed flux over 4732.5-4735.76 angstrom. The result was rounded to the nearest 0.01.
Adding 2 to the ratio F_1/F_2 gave 3.00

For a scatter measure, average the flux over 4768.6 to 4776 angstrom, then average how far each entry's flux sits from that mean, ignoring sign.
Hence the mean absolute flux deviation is 2.2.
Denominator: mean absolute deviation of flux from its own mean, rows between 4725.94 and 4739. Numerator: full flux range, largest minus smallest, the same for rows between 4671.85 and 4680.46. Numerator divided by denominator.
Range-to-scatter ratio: 1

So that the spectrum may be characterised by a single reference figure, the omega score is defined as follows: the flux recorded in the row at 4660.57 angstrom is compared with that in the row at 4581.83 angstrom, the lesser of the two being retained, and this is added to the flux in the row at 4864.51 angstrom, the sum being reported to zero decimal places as 105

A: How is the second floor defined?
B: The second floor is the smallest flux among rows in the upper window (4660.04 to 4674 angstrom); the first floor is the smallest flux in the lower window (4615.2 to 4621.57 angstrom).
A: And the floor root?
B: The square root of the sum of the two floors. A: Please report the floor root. 7.20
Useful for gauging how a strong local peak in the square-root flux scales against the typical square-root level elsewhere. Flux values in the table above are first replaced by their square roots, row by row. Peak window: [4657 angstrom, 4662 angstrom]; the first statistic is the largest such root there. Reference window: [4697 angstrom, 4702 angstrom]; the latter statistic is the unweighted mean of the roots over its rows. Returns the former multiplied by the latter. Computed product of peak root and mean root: 32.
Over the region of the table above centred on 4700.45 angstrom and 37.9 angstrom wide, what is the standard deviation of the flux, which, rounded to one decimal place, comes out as 2.7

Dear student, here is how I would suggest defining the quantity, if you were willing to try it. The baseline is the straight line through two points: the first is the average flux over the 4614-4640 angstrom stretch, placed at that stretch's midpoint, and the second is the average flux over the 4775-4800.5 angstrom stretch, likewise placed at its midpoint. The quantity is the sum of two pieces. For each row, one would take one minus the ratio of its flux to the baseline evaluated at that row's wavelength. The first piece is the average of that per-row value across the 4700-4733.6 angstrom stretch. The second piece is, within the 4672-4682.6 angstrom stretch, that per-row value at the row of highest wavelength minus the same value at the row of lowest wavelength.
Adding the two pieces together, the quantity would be 0.01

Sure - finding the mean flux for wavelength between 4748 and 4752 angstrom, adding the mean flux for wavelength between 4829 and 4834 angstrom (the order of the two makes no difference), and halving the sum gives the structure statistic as 27.0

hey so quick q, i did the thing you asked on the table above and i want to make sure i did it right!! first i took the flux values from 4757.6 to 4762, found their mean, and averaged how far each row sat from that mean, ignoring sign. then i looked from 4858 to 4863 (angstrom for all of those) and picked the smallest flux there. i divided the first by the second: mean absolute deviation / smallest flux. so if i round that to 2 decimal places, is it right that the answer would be 0.02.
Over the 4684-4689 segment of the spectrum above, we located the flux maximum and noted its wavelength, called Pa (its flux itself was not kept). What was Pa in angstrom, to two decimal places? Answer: 4686.40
